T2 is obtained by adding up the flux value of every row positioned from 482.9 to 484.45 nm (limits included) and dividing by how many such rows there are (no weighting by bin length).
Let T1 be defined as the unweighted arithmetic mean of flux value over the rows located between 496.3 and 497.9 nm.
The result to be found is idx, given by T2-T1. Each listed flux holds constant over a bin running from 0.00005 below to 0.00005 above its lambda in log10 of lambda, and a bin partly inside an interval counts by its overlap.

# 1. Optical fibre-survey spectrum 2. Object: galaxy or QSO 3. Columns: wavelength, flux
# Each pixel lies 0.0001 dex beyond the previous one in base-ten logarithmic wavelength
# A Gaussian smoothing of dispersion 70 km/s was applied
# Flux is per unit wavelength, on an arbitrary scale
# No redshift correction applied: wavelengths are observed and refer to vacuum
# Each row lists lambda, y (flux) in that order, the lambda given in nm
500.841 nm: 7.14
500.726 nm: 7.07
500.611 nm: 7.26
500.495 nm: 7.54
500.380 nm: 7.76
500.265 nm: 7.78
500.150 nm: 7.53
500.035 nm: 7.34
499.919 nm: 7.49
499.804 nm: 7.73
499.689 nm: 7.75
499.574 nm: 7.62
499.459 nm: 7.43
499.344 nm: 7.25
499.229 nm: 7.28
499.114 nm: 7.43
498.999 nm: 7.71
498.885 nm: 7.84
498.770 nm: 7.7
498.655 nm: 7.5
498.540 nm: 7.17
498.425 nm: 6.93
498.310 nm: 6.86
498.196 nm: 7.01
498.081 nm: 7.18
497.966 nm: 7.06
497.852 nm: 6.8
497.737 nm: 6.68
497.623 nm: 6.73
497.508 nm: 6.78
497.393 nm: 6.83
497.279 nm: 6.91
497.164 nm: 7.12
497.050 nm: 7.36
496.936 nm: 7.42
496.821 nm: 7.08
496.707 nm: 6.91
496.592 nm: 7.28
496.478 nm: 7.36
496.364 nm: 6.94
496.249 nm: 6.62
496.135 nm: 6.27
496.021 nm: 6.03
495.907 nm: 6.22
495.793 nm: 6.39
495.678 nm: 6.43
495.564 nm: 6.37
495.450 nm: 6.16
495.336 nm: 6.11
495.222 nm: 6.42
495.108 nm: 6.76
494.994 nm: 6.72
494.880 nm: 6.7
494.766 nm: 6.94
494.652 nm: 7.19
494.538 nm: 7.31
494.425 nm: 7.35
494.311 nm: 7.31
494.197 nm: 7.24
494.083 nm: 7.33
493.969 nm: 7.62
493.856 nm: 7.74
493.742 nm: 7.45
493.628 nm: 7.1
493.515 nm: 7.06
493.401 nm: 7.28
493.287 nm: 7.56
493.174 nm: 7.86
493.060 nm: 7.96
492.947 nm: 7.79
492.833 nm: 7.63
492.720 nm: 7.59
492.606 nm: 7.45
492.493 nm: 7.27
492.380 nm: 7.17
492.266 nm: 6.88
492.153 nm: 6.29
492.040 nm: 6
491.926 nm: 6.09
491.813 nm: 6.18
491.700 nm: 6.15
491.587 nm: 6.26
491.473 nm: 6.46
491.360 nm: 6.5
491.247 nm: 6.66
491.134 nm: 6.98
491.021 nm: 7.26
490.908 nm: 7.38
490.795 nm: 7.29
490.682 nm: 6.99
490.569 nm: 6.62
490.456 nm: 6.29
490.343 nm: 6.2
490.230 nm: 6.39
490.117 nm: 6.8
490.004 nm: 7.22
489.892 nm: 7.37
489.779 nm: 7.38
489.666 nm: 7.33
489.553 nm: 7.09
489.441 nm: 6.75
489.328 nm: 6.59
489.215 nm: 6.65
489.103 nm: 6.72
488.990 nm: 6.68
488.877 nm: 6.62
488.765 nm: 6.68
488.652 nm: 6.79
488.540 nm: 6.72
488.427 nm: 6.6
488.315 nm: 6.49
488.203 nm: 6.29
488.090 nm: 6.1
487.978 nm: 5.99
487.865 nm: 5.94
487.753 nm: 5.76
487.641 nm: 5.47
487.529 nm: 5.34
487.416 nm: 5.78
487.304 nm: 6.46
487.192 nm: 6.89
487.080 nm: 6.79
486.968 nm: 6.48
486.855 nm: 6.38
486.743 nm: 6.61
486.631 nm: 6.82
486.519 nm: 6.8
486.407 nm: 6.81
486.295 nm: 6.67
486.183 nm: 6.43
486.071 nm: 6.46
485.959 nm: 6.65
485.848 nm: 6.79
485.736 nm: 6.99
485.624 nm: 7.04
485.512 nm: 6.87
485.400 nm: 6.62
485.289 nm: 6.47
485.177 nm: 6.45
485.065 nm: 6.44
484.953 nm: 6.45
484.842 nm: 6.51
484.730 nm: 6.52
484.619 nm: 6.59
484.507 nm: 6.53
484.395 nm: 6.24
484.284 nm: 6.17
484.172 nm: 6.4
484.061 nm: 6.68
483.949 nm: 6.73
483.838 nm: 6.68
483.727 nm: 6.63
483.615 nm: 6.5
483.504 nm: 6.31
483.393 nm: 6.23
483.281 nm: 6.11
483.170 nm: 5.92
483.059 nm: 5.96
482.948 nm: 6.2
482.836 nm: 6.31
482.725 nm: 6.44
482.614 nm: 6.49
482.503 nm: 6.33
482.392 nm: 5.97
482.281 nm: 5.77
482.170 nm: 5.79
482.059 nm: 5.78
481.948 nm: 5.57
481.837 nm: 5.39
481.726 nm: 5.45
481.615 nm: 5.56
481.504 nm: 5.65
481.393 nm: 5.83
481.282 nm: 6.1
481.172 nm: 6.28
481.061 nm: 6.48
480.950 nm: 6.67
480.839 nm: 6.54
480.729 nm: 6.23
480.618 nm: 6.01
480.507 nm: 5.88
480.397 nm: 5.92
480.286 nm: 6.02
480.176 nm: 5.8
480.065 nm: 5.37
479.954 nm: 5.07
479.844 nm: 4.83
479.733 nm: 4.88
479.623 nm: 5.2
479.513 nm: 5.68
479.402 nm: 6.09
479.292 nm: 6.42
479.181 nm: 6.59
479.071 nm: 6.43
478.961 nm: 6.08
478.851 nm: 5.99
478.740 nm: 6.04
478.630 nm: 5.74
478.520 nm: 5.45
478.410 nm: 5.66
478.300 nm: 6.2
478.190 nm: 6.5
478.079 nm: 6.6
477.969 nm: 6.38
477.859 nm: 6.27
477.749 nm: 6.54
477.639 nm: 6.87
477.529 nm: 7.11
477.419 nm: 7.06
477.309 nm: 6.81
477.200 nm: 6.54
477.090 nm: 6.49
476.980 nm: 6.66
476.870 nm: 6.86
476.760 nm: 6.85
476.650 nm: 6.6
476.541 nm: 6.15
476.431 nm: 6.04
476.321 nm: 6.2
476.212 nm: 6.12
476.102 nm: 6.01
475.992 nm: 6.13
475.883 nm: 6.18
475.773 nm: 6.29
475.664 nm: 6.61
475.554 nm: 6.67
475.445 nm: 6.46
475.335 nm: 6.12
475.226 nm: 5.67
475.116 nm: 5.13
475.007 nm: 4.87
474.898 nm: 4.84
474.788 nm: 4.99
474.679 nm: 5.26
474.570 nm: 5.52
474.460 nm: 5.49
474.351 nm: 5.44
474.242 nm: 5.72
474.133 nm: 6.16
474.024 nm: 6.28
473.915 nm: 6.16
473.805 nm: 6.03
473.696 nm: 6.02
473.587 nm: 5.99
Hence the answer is -0.67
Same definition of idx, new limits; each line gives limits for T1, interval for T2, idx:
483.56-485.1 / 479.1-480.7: -0.81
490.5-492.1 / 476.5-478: 0.03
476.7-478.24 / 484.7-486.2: -0.06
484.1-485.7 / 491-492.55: 0.06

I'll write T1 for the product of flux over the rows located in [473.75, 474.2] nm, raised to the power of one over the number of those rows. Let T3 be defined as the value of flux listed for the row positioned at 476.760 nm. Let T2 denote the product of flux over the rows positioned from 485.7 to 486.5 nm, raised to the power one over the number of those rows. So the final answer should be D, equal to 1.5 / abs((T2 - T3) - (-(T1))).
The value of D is 0.25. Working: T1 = 6.16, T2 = 6.68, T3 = 6.85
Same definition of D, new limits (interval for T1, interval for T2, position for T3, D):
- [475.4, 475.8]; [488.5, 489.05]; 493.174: 0.28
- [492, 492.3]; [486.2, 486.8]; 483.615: 0.23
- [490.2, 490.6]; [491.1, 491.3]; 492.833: 0.27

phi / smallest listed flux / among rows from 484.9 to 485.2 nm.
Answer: 6.44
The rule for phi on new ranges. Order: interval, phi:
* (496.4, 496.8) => 6.91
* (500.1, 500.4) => 7.53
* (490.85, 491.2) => 6.98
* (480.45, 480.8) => 5.88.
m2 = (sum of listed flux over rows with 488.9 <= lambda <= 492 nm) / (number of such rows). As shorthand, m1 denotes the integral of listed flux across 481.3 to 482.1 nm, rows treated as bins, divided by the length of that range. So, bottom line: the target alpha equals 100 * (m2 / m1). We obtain 120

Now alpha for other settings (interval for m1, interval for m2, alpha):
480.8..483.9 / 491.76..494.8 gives 118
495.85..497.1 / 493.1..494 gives 109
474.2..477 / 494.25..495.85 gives 113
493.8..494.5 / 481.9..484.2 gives 84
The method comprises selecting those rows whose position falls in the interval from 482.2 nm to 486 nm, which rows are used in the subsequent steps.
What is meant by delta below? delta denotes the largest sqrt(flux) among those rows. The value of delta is 2.65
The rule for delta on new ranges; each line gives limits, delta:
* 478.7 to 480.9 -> 2.57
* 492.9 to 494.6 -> 2.82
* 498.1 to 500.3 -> 2.80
